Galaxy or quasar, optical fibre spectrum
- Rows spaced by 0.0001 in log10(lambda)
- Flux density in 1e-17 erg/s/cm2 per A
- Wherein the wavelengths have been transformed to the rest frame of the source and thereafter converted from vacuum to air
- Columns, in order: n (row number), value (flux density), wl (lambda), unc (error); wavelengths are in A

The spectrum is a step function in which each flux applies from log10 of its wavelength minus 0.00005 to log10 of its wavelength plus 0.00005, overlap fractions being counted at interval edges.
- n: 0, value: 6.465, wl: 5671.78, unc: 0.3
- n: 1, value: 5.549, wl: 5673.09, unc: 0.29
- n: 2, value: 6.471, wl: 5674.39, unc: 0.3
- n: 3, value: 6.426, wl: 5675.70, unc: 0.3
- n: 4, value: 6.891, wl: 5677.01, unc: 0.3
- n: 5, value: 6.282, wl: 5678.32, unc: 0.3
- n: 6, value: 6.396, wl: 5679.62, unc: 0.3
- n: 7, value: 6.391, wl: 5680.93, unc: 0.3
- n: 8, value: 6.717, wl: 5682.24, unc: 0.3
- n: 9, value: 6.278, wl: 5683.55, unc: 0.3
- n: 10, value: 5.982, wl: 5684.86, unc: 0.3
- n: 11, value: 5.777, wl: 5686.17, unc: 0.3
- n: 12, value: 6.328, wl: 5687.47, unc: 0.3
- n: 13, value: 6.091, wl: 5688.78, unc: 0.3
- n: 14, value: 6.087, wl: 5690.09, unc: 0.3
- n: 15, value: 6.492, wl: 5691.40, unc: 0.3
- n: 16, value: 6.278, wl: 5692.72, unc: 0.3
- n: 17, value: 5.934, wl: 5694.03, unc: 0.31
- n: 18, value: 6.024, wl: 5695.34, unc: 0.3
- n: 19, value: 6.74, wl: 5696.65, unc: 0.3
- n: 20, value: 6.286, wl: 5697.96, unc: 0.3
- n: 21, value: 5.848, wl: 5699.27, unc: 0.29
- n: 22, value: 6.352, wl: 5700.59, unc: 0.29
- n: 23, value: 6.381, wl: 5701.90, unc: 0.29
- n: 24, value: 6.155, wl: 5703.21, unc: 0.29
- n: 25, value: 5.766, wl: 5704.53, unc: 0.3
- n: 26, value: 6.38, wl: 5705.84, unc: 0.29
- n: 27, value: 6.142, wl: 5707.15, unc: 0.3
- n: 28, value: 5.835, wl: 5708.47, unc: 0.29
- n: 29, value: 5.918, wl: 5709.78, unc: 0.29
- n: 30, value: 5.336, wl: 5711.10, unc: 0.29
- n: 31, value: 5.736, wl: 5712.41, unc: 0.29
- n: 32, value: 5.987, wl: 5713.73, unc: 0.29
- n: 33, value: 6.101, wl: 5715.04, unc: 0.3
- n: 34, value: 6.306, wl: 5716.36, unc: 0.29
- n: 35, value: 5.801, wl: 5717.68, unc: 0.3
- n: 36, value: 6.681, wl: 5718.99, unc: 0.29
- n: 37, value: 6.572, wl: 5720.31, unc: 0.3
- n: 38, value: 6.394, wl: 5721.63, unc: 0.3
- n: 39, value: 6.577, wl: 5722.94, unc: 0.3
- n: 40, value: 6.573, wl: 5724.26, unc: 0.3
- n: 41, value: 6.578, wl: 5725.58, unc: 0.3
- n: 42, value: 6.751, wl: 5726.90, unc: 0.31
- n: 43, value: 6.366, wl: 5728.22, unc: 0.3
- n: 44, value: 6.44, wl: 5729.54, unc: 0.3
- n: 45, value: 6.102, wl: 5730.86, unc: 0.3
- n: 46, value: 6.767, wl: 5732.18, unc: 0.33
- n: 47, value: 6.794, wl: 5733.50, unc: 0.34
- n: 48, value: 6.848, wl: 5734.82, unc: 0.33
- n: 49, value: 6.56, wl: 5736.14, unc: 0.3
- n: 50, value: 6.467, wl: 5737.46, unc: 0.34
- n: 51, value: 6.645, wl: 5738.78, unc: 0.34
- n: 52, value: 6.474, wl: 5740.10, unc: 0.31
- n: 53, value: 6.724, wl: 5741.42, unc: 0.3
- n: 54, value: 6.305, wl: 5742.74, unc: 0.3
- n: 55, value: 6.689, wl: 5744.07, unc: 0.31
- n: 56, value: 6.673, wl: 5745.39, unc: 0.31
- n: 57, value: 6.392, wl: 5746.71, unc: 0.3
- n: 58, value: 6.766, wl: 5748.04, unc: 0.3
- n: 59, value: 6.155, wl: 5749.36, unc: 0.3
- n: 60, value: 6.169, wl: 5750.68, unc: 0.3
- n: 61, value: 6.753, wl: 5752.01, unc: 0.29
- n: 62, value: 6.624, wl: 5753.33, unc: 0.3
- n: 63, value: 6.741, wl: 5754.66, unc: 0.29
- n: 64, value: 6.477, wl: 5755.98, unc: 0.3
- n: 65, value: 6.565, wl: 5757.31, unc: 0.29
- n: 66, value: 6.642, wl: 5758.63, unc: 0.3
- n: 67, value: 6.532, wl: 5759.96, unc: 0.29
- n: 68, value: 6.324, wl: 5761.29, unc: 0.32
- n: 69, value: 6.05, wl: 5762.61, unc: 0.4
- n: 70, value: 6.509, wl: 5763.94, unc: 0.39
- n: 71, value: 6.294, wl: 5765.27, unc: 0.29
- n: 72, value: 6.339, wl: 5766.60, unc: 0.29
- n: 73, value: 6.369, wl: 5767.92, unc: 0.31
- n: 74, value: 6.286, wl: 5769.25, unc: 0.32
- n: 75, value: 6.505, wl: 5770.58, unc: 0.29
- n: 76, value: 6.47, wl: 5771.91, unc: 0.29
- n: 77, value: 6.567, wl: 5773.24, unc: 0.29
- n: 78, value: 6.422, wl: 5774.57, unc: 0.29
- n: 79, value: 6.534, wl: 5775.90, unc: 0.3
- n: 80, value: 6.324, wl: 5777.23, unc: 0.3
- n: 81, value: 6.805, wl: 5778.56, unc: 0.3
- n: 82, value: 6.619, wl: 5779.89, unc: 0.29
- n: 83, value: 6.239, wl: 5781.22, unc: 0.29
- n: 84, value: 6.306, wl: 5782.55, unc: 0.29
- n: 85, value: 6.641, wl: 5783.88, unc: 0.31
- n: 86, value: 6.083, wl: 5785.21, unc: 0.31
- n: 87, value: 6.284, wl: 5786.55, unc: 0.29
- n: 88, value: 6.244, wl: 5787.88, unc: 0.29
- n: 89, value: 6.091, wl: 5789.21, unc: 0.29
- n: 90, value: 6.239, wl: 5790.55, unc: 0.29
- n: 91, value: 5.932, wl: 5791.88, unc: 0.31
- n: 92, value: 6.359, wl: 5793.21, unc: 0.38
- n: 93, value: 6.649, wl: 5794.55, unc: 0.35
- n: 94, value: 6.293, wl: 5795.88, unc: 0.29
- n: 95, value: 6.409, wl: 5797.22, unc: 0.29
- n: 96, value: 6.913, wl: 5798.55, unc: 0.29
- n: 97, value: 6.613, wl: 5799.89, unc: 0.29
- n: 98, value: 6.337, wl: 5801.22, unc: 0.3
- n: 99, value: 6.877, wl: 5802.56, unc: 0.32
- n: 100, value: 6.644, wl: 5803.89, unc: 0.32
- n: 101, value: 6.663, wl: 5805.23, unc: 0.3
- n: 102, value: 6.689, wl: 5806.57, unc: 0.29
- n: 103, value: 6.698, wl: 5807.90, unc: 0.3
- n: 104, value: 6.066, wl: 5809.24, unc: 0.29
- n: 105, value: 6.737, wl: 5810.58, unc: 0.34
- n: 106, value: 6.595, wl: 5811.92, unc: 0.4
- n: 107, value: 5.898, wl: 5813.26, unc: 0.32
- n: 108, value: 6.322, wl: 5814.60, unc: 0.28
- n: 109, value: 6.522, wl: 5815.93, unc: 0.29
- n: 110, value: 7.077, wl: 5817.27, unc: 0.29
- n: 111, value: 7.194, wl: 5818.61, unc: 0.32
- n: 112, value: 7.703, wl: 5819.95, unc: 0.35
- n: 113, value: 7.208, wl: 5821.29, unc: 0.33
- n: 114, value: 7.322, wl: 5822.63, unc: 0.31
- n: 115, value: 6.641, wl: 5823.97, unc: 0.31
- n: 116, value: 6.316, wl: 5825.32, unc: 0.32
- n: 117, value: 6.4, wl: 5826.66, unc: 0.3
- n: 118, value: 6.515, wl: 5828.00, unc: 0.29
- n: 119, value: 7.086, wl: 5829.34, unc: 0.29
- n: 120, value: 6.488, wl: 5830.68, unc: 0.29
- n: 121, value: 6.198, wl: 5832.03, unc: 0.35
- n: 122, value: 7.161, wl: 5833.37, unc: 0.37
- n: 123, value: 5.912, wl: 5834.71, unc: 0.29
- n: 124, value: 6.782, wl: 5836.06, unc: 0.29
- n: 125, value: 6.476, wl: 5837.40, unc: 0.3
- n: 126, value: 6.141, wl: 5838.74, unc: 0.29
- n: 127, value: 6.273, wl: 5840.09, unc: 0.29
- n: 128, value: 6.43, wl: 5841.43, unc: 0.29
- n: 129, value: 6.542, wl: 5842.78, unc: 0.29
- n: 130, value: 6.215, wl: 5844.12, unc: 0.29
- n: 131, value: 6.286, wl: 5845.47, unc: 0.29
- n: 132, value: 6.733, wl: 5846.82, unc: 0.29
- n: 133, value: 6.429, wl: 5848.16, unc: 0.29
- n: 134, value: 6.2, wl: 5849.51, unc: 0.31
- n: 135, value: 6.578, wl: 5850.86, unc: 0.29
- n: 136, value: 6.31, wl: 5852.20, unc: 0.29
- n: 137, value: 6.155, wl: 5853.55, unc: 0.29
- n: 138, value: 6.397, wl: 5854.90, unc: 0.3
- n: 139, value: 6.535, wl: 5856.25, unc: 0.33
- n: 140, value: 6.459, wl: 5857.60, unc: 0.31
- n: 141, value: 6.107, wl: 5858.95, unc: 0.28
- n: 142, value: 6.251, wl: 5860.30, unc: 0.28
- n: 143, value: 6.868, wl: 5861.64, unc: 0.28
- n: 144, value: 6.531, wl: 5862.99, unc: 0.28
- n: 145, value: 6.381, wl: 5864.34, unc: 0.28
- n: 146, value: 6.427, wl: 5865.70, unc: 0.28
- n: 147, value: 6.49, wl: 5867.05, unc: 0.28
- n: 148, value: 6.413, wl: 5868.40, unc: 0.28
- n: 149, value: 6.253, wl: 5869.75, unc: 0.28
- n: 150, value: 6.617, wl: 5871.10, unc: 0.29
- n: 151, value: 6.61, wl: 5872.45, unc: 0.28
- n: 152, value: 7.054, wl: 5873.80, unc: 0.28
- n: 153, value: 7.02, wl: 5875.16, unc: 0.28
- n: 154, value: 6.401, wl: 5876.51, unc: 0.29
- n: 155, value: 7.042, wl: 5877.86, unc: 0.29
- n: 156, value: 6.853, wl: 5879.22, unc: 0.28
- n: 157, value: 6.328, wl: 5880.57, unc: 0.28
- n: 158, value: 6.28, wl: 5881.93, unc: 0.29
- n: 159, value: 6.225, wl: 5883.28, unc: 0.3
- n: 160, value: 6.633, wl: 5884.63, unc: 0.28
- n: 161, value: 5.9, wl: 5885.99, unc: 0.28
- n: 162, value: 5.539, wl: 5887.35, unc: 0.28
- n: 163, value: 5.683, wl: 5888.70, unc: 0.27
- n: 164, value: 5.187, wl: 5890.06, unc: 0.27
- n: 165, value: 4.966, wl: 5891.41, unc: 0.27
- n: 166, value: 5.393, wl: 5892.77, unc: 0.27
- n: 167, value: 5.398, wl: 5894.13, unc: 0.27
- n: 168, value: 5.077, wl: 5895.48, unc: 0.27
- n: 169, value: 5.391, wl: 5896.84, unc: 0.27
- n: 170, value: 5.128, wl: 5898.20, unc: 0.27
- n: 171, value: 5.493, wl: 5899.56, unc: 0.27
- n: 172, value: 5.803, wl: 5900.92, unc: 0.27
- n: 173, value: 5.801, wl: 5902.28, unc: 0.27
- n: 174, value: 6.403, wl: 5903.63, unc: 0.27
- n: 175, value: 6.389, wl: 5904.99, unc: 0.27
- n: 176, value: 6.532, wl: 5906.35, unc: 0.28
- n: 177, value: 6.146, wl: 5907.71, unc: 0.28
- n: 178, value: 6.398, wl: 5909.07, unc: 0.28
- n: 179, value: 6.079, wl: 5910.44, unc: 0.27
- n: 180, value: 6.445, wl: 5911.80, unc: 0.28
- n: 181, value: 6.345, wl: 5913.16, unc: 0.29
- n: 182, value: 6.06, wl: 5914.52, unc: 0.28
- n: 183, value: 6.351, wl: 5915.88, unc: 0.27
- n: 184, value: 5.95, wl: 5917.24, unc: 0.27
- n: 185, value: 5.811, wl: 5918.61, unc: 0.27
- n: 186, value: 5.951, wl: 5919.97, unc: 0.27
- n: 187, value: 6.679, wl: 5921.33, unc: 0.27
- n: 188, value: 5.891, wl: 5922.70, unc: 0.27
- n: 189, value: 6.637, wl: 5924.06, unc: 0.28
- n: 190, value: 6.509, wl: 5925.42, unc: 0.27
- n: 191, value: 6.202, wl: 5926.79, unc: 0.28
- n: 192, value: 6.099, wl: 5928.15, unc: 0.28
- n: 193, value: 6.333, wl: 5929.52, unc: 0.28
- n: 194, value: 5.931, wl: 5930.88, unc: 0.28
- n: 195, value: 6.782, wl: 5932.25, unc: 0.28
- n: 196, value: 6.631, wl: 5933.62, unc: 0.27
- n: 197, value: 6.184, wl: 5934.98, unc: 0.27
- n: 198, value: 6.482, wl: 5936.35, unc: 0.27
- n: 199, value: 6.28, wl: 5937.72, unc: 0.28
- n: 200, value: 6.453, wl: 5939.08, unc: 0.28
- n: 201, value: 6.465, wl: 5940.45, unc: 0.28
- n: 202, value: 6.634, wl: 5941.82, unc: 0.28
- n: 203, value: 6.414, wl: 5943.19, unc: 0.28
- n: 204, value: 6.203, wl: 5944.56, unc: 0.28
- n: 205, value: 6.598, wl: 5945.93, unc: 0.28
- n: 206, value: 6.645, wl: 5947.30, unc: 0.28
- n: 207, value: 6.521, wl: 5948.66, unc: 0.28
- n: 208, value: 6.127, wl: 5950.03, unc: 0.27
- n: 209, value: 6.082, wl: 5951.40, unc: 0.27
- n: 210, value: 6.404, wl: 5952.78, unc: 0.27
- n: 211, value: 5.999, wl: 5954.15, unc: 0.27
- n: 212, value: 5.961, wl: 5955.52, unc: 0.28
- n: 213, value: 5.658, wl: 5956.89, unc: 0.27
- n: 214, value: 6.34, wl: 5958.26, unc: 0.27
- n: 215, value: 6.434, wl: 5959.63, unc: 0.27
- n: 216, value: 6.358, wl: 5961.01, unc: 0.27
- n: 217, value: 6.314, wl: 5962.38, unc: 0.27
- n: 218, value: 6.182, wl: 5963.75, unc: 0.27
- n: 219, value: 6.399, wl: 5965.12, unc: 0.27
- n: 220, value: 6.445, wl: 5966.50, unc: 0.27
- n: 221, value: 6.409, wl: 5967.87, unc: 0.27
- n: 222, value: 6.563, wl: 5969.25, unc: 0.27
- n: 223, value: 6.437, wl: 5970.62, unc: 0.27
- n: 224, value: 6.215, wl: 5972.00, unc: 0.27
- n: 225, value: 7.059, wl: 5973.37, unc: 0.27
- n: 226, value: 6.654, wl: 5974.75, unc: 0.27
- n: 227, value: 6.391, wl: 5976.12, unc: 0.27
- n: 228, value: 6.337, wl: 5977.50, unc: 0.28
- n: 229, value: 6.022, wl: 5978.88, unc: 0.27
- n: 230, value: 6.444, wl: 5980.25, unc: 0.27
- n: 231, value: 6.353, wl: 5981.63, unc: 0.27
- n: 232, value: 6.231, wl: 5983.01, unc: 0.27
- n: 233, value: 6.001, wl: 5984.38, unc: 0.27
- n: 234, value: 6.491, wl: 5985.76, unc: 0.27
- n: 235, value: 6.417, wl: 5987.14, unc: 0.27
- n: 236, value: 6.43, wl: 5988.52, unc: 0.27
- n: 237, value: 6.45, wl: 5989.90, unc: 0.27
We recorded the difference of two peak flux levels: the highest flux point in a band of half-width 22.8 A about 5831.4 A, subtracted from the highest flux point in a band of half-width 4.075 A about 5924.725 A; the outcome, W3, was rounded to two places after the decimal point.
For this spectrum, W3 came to -1.02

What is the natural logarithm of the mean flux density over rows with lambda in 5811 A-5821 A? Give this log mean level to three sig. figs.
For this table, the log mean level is 1.91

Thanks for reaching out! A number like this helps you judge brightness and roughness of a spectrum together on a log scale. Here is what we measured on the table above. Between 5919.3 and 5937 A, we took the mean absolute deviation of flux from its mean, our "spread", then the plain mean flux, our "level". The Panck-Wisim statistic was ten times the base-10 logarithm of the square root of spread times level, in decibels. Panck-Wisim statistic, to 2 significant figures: 1.1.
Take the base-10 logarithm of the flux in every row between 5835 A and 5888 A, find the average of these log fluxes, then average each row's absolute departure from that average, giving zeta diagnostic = 0.015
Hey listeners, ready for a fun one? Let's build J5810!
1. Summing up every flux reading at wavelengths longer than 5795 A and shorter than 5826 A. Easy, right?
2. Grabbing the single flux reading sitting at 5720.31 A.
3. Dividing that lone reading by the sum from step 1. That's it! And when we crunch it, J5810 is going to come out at 0.043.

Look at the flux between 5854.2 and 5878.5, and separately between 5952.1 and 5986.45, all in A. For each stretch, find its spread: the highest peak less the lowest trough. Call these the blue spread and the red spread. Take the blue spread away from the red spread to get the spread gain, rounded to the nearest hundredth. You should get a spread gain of 0.45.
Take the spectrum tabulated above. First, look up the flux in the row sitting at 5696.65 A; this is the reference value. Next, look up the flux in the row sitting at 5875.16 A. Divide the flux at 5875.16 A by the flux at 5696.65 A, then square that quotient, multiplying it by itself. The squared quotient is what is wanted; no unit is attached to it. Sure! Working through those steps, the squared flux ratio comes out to 1.1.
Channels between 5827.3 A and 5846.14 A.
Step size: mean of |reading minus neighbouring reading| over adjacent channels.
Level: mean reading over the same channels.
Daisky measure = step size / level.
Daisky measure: 0.071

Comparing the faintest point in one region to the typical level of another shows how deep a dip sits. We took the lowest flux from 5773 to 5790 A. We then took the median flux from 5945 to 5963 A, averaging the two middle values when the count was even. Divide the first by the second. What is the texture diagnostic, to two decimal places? 0.96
